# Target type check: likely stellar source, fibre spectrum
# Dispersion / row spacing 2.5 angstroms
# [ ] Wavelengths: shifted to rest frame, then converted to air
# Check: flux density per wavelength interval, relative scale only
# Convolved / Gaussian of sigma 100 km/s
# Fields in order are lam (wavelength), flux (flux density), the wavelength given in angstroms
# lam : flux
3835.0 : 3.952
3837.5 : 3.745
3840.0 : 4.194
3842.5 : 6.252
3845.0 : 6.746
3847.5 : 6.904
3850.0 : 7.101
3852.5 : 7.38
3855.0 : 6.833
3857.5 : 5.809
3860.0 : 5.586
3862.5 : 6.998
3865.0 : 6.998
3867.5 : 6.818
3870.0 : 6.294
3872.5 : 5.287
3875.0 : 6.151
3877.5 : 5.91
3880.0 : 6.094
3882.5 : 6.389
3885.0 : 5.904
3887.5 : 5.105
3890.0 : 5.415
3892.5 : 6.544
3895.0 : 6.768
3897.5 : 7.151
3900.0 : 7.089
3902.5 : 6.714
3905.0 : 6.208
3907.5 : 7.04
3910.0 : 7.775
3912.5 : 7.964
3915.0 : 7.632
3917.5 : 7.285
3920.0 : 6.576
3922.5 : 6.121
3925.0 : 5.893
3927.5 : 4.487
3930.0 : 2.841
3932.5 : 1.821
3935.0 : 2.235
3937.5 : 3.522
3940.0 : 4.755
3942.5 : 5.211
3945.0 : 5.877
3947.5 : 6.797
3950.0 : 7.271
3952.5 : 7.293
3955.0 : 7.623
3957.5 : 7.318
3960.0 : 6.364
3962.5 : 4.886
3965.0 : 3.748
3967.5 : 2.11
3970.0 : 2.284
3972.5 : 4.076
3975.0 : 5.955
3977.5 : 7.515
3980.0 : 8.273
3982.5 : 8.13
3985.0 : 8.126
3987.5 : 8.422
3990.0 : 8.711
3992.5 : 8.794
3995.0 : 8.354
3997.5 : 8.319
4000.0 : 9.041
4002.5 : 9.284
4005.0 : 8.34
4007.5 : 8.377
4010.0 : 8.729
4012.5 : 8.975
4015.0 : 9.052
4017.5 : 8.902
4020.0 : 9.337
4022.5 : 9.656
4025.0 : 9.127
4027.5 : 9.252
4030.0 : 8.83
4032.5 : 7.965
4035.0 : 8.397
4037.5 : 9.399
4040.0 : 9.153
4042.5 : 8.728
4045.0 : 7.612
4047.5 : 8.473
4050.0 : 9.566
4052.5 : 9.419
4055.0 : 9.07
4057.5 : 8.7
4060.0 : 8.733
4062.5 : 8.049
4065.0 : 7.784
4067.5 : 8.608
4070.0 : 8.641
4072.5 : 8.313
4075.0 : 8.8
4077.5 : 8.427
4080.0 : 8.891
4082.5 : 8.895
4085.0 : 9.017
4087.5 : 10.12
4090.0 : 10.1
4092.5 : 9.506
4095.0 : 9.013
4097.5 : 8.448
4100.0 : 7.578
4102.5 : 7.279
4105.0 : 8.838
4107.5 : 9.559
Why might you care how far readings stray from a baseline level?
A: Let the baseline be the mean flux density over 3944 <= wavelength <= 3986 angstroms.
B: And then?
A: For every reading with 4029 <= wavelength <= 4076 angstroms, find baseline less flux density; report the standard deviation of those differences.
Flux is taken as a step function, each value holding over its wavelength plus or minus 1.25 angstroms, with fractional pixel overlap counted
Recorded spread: 0.5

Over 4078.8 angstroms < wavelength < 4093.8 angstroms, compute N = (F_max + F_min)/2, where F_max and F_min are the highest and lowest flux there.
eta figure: 10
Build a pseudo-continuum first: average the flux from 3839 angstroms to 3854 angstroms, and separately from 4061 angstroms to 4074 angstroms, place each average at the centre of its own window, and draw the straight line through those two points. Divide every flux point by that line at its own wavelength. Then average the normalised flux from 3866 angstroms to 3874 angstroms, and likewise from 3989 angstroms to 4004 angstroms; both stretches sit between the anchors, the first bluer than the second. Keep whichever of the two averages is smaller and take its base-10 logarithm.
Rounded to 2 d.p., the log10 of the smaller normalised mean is -0.03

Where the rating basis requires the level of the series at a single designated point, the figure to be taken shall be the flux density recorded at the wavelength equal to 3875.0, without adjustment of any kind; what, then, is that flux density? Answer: 6.151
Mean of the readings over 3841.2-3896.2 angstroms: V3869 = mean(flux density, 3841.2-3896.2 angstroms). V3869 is 6.33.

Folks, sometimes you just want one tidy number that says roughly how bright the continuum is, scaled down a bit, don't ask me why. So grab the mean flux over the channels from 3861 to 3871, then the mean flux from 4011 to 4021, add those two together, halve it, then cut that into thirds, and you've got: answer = 2.64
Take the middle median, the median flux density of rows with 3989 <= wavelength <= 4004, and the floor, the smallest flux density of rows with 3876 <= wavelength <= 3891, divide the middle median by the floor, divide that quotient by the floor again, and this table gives 0.34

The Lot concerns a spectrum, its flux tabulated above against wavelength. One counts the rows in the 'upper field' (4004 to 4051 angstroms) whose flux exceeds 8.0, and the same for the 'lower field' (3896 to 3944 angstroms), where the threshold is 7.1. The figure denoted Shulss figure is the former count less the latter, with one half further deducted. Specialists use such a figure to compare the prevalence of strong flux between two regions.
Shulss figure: 11.5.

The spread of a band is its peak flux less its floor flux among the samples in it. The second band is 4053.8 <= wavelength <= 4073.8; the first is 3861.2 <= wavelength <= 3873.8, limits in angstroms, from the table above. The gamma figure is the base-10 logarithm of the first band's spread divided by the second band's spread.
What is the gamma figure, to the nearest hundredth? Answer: 0.12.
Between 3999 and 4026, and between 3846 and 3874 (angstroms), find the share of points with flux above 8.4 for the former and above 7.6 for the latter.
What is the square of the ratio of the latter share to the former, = 0.00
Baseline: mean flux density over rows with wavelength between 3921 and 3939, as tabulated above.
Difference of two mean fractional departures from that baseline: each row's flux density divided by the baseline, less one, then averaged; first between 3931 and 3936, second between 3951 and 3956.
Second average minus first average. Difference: 1.4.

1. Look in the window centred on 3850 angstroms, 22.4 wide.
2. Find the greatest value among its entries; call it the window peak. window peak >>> 7.38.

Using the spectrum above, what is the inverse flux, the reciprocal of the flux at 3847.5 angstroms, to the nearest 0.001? 0.145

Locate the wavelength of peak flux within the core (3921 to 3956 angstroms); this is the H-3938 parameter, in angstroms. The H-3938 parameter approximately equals 3955.0 angstroms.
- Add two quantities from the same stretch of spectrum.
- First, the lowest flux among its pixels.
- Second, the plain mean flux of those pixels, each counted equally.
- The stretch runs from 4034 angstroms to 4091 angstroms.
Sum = 16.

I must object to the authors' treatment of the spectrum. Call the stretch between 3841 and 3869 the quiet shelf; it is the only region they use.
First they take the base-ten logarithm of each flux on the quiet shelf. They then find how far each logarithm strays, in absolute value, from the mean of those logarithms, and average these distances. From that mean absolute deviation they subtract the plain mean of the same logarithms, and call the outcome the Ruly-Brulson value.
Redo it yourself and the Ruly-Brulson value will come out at -0.79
